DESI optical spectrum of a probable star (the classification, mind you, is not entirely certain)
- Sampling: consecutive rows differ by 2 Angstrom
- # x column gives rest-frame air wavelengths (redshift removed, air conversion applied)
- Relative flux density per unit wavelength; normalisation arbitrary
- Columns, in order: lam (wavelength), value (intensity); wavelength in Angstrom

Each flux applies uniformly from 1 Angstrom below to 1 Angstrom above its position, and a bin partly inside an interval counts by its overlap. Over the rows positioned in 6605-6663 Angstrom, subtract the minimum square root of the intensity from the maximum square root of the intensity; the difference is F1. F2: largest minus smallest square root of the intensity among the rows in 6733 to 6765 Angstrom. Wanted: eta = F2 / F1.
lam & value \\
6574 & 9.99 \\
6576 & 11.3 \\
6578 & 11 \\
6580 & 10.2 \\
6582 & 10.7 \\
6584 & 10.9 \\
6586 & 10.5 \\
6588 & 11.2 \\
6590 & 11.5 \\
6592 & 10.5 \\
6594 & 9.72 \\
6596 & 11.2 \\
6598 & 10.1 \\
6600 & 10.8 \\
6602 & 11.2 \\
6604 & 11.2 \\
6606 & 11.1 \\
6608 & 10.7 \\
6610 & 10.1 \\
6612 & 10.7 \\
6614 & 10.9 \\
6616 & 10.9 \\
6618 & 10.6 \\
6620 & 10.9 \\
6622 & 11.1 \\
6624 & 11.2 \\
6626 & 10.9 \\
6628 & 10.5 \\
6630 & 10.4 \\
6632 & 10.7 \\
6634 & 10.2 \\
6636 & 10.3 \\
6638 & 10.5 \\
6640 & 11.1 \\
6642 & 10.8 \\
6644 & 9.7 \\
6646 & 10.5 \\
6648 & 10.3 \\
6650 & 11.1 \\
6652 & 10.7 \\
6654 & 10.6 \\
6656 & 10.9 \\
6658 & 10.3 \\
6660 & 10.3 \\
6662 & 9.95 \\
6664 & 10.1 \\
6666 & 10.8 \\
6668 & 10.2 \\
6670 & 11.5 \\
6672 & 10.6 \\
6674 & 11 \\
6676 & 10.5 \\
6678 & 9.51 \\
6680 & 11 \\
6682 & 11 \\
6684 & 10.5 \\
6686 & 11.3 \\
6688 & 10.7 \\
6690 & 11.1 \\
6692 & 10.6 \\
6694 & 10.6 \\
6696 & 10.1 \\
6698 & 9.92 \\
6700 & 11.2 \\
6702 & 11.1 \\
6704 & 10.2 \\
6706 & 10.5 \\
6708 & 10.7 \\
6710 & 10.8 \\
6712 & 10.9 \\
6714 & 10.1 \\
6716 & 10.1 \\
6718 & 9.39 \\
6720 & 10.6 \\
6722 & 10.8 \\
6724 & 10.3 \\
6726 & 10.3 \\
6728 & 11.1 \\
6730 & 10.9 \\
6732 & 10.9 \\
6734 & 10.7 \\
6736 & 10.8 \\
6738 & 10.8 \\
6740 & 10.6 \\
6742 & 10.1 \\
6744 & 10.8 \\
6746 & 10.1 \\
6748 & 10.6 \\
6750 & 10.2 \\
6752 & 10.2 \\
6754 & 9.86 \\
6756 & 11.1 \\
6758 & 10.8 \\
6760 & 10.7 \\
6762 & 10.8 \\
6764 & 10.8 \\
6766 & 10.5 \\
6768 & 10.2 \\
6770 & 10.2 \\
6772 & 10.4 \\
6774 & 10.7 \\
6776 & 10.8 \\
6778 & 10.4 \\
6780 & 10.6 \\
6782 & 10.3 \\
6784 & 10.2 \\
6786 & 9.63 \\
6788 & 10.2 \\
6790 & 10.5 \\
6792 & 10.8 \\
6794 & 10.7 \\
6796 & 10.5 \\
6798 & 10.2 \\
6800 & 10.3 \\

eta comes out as 0.8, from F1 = 0.23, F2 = 0.192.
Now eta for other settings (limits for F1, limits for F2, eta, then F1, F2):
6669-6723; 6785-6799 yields 0.6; 0.33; 0.183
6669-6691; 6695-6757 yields 0.9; 0.31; 0.282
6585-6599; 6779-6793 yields 0.7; 0.27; 0.183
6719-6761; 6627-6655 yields 1.1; 0.19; 0.217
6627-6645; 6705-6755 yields 1.2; 0.22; 0.267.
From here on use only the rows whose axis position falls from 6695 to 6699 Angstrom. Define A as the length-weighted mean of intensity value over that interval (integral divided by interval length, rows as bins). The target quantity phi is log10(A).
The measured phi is 1.00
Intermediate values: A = 10.0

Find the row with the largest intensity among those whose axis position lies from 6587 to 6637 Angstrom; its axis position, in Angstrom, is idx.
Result 6590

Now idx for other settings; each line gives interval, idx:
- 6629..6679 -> 6670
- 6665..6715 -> 6670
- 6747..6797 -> 6756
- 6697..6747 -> 6700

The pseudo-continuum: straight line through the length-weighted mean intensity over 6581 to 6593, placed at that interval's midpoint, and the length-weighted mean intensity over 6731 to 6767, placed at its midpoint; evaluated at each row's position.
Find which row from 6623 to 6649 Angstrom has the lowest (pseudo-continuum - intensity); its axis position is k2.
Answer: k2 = 6624 Angstrom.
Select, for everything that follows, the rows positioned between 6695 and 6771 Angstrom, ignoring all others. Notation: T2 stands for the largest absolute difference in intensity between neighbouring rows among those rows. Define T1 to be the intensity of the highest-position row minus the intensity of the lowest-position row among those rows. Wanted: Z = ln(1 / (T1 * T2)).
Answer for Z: 2.1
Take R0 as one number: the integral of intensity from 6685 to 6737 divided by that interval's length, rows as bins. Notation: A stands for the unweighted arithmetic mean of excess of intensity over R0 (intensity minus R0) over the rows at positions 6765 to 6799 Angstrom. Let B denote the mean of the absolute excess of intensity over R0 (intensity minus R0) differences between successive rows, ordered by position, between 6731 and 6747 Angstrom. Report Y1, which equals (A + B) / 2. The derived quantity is 0.07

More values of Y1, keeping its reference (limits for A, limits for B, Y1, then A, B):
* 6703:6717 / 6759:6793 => 0.06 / -0.13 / 0.25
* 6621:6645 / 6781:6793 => 0.19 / 0.01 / 0.37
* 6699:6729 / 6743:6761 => 0.19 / -0.06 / 0.45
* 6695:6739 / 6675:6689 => 0.34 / -0.05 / 0.73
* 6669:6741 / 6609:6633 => 0.14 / 0.03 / 0.25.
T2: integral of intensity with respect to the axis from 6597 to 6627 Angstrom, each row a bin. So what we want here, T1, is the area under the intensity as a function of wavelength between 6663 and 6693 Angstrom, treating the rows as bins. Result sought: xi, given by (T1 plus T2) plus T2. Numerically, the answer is 970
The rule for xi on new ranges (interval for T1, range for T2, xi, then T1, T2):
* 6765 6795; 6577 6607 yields 960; 312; 324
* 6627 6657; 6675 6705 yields 954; 317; 319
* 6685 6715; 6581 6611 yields 965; 320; 323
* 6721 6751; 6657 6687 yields 952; 318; 317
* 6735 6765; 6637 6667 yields 947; 317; 315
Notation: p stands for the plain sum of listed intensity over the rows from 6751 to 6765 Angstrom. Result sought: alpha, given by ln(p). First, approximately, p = 74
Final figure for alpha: 4.3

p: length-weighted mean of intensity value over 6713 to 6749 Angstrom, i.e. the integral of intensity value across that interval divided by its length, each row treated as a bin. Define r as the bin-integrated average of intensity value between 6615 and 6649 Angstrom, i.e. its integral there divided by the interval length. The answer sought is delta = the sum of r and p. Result 21.1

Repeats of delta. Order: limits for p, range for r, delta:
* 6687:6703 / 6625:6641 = 21.2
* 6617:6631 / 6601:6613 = 21.6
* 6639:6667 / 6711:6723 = 20.8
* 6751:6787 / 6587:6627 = 21.3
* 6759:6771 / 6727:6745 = 21.3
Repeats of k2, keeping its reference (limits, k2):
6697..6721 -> 6700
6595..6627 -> 6624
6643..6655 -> 6650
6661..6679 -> 6670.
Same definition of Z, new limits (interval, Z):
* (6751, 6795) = 0.5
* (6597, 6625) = 0.3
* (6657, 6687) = -0.4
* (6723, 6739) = 0.9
